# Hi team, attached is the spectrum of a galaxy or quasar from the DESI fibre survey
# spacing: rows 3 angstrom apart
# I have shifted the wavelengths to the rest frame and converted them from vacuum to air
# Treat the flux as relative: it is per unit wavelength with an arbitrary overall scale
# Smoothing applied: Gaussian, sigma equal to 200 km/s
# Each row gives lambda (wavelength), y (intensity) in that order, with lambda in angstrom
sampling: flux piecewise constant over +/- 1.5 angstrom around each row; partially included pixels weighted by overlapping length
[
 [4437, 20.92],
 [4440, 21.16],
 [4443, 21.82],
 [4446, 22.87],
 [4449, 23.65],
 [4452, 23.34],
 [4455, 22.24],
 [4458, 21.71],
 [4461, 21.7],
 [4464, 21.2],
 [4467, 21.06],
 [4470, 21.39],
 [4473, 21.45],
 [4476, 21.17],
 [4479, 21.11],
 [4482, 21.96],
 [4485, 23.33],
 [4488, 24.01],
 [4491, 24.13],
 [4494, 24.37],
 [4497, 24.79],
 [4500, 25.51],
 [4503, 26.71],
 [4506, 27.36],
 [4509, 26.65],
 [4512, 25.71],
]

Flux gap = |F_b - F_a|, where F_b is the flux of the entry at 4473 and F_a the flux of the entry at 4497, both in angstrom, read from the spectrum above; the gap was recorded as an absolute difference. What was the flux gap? 3.3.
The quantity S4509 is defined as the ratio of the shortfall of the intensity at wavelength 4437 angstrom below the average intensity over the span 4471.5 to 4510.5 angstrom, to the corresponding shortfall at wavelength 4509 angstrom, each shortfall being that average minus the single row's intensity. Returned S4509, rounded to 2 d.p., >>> -1.20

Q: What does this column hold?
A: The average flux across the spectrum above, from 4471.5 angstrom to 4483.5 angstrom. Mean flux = 21.4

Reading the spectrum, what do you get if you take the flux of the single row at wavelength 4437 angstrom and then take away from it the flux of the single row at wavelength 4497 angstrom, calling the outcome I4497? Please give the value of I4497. -4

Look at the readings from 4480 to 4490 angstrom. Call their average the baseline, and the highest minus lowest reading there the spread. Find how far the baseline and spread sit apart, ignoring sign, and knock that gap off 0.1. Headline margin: -20.9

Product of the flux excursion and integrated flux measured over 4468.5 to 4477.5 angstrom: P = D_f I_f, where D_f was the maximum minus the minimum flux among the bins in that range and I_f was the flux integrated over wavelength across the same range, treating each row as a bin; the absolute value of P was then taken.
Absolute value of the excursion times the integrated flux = 54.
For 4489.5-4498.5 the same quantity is 145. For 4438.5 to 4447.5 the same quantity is 338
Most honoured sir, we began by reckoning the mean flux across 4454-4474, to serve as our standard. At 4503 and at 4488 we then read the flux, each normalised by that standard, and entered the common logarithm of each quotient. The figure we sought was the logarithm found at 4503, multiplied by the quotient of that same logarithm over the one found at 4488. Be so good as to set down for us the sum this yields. 0.19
